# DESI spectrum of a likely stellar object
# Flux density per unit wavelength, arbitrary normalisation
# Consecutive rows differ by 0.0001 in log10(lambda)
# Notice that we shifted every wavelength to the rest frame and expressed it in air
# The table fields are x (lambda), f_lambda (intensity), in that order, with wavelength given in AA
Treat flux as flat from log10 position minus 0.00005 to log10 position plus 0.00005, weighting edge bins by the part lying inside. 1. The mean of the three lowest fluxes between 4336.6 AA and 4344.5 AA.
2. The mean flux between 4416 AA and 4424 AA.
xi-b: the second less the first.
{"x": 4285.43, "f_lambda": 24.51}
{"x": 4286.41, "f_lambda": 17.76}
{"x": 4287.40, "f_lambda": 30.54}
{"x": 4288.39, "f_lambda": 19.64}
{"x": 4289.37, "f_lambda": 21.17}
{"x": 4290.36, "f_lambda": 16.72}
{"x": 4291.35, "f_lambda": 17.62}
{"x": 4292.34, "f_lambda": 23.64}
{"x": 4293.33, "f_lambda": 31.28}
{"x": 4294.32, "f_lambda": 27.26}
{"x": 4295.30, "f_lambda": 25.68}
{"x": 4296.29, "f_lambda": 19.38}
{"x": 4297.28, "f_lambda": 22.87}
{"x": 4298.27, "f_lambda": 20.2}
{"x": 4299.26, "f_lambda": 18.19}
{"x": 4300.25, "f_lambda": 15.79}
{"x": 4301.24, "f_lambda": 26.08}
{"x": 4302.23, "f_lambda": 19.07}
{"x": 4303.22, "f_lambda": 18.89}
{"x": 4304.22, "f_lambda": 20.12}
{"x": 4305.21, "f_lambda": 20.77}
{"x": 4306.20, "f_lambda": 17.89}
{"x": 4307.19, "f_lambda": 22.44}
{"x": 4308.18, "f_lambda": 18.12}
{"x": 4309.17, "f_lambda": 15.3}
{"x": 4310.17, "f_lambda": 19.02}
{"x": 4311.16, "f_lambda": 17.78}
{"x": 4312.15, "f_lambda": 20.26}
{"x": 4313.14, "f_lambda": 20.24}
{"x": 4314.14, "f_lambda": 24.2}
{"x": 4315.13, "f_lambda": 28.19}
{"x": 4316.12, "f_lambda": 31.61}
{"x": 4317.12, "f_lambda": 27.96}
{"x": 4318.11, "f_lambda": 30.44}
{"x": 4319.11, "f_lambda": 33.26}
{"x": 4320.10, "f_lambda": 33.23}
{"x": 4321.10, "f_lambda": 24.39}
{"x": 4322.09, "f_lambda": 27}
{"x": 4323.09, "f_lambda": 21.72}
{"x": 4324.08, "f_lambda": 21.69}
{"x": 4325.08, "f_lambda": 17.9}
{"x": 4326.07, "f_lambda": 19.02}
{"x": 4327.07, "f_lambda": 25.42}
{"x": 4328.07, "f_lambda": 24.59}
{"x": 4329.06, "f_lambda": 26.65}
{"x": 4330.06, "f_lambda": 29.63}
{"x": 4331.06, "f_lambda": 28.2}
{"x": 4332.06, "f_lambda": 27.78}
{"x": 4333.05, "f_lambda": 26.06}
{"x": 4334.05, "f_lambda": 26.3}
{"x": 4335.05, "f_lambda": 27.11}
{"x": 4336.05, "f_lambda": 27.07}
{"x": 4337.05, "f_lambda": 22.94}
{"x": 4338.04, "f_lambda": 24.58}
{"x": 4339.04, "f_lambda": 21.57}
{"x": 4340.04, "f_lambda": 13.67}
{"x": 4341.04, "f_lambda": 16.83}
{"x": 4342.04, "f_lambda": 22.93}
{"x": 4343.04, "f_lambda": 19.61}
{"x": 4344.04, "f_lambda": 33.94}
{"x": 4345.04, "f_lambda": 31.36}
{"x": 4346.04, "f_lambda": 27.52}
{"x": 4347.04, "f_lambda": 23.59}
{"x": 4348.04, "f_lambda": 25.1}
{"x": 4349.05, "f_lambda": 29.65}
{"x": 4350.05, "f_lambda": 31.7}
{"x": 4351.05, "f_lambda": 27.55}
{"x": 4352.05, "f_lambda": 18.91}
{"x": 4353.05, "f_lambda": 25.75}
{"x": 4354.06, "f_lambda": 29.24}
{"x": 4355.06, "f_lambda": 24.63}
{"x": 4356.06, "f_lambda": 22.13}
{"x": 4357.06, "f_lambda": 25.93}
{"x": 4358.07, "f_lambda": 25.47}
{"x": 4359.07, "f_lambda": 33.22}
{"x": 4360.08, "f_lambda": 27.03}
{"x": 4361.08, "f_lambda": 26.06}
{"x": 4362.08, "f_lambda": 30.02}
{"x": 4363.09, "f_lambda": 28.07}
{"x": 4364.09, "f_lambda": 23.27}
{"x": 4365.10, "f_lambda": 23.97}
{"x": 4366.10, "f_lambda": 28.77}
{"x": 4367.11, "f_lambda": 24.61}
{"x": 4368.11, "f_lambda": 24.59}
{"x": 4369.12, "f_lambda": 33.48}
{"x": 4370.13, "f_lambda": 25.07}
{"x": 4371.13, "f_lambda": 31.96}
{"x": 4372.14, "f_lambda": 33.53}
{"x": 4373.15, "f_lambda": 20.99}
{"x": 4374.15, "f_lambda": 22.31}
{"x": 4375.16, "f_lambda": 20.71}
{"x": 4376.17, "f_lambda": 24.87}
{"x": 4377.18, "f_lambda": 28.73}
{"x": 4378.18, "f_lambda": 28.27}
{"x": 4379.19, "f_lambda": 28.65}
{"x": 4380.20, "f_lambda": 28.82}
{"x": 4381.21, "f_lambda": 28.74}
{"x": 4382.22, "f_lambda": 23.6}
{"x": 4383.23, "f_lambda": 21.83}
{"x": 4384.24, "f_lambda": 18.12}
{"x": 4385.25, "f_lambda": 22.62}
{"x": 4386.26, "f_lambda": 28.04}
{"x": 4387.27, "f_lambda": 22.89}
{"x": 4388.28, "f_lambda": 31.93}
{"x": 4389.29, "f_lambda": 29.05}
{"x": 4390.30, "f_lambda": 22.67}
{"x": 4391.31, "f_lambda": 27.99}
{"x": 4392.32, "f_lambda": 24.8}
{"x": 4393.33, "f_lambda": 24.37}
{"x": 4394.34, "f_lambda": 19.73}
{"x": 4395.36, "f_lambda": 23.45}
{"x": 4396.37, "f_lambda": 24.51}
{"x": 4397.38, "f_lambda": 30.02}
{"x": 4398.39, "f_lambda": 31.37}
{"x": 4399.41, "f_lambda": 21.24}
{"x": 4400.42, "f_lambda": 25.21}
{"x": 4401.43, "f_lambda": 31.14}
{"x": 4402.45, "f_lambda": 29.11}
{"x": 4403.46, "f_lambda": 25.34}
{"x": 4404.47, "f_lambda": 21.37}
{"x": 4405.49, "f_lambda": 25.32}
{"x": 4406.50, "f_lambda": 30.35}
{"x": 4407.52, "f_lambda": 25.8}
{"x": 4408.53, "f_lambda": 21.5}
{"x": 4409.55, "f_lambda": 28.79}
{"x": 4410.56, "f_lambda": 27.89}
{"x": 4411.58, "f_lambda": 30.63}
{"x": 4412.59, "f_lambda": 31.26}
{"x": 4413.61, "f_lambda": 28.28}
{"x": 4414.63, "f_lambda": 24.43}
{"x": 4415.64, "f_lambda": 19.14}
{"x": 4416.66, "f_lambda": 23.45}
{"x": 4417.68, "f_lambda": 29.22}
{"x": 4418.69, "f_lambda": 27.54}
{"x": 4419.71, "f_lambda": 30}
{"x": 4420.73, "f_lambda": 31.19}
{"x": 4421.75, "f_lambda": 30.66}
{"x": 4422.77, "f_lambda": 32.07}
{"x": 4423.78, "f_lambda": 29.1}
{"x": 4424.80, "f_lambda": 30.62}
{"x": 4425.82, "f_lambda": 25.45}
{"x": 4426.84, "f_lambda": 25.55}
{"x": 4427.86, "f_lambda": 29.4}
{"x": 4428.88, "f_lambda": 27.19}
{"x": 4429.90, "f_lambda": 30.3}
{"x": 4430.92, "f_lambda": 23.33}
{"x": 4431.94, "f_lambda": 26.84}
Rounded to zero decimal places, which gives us 12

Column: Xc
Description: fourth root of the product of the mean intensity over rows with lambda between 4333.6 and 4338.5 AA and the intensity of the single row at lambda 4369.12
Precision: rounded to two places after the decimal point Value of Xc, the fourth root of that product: 5.41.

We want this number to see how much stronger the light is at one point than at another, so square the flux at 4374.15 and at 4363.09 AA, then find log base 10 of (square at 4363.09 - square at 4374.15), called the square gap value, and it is 2.5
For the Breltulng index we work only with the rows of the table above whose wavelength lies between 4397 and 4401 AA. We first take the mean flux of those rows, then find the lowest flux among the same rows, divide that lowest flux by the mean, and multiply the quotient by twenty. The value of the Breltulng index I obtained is 15.8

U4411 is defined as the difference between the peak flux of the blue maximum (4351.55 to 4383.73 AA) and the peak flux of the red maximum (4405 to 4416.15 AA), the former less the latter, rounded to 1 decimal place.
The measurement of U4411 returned 2.3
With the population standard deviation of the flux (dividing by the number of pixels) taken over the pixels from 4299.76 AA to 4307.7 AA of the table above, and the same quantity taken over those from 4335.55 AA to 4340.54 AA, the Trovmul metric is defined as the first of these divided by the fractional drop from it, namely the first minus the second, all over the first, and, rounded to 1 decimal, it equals -5.2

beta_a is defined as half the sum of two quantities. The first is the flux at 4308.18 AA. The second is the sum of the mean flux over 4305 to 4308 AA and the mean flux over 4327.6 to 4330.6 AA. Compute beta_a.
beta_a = 33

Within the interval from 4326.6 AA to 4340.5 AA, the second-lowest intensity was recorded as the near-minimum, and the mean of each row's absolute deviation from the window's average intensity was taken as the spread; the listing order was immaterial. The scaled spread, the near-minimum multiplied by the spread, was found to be 56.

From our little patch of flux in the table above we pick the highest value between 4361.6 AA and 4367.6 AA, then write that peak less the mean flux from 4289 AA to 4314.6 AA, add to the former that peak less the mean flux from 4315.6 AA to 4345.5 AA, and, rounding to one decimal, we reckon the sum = 13.8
